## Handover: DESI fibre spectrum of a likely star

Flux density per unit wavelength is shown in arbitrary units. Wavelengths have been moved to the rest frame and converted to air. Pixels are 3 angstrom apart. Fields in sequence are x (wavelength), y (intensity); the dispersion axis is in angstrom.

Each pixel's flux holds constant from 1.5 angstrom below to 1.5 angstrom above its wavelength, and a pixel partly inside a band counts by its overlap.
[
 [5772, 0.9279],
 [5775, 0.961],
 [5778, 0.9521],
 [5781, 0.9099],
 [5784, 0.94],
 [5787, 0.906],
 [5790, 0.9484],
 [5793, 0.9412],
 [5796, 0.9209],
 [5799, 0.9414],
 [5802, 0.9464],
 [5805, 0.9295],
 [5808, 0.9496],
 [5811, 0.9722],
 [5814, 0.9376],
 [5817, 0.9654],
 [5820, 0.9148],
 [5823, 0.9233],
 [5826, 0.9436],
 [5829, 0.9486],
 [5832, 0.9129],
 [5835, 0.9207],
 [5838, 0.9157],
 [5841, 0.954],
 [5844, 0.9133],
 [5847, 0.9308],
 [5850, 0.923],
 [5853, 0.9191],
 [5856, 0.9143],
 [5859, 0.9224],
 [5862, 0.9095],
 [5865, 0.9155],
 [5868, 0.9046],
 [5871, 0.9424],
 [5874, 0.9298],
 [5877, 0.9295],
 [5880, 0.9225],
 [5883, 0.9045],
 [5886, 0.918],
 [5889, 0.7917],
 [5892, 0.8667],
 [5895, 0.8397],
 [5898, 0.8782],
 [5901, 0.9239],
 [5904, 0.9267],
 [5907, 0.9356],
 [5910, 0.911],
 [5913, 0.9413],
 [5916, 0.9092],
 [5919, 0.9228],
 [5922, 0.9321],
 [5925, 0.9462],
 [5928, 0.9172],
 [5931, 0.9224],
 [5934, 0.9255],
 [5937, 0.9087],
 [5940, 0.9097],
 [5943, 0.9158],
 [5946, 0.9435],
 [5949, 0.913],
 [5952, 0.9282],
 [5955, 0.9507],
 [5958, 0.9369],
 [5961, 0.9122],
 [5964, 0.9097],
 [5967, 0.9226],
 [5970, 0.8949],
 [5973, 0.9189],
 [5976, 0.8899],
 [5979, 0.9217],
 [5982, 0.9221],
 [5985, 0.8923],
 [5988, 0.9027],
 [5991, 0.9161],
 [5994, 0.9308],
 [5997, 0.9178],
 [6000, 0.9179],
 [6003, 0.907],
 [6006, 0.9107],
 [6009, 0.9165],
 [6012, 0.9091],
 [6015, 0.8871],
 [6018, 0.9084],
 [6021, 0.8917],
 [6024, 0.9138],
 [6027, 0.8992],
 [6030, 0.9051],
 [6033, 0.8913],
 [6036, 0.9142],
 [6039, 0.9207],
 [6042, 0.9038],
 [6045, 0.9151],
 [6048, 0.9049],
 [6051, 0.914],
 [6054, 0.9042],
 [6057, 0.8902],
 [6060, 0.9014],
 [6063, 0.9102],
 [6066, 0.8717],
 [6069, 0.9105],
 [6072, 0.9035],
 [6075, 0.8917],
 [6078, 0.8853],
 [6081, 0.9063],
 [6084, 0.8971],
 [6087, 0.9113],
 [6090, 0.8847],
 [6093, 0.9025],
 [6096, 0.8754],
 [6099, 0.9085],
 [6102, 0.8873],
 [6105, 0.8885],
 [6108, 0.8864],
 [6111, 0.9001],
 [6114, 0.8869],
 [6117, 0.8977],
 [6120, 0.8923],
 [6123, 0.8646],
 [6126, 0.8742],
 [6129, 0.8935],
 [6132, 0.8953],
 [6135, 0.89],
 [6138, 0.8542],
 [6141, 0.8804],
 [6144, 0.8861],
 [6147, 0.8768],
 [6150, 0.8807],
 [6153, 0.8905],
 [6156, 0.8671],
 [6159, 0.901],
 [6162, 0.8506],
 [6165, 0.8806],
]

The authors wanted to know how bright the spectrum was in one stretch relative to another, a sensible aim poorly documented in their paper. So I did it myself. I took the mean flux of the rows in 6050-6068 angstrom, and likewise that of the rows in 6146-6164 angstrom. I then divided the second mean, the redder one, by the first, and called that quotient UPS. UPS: 0.977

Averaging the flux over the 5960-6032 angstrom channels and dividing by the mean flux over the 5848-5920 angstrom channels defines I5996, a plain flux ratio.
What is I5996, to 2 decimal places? 1.00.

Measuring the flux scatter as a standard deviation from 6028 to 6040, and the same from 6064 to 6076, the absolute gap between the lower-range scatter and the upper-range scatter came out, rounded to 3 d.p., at 0.004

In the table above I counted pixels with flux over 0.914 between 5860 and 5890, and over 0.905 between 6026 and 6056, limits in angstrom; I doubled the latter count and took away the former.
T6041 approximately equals 4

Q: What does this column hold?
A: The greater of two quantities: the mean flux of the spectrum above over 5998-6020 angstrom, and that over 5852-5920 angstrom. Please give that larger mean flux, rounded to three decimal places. 0.908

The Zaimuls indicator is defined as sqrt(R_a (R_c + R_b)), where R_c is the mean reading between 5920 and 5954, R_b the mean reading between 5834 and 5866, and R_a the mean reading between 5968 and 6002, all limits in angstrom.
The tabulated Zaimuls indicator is 1.30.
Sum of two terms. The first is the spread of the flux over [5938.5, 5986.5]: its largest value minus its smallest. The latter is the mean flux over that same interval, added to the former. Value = 0.978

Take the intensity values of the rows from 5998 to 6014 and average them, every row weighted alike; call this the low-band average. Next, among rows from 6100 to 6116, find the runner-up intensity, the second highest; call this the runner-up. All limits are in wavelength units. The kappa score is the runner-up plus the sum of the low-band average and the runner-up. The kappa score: 2.69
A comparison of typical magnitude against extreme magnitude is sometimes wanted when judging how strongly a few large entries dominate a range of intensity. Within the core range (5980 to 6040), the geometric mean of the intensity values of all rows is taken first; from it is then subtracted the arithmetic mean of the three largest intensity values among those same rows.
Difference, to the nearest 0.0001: -0.0159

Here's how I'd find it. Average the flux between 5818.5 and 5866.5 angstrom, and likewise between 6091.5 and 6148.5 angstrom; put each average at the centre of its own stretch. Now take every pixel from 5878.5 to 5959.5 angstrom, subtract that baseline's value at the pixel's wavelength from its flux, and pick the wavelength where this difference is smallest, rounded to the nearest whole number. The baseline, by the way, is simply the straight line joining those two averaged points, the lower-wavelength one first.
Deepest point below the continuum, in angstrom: 5889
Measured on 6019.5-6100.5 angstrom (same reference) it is 6066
